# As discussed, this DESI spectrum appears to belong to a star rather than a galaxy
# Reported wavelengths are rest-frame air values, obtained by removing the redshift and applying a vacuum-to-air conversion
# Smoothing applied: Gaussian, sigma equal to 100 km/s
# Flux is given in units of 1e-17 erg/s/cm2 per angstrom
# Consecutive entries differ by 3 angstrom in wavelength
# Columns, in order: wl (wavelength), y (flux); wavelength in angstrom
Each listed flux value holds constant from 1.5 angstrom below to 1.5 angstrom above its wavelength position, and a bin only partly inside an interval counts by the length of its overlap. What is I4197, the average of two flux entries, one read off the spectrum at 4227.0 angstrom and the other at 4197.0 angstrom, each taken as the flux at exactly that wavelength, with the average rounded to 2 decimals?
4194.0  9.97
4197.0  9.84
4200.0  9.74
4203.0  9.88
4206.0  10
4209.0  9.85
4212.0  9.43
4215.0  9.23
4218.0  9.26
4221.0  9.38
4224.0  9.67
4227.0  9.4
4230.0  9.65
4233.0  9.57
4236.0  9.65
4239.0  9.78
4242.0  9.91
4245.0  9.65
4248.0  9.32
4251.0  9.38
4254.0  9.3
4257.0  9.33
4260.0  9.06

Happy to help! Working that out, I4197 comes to 9.62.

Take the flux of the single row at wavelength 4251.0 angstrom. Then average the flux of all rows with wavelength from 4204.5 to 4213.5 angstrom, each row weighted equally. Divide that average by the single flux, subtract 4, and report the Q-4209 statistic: -2.96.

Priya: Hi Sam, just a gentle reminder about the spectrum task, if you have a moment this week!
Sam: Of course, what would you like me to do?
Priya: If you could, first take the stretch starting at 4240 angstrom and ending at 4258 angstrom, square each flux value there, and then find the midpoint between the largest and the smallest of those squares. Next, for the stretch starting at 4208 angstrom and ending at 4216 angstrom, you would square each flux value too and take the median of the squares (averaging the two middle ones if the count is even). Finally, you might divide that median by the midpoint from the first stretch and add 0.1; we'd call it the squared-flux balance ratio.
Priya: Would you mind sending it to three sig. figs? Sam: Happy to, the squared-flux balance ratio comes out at 1.06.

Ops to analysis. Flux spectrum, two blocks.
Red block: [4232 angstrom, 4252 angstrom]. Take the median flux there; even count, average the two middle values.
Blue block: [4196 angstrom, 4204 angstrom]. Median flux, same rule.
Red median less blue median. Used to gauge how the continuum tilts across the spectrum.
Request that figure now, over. -0.19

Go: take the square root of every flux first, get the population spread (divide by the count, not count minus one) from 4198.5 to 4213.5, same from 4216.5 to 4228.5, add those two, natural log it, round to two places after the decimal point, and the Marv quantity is -2.89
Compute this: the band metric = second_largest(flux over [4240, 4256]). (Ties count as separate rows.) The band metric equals 9.65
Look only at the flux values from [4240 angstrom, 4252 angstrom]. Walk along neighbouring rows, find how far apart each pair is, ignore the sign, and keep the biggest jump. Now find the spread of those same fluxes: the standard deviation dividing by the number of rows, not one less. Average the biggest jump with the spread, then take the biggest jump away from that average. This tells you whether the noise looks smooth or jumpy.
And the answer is -0.048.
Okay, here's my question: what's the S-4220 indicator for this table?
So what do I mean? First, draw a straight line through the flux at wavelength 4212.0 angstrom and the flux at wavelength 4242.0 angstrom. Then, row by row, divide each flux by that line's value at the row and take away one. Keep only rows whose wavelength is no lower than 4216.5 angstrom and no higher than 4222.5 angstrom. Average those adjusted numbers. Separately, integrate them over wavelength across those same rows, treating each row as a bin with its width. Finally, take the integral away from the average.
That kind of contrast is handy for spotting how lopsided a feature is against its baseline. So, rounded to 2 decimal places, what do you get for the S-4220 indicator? 0.12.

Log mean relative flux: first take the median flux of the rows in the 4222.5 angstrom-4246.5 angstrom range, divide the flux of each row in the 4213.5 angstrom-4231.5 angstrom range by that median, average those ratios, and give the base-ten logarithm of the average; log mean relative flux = -0.010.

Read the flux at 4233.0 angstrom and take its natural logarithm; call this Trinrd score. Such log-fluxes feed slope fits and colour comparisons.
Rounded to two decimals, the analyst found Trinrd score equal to 2.26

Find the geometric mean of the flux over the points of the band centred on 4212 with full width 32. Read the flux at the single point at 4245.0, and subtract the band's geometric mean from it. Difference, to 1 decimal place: 0.0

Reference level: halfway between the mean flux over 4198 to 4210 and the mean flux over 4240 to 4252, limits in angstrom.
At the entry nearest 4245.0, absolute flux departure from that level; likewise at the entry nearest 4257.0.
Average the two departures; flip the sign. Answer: -0.23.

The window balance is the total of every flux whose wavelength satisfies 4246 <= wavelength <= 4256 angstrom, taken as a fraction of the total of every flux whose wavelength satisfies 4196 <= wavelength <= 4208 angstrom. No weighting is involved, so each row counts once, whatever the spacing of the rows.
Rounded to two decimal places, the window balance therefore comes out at 0.71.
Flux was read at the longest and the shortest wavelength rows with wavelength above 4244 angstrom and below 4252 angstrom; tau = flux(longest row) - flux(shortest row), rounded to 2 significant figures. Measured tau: -0.27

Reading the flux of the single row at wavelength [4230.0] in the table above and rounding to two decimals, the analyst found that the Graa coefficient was 9.65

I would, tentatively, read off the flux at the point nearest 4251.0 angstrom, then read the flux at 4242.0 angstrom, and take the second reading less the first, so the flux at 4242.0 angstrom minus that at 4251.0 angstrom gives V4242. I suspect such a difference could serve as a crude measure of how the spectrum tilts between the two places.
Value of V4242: 0.53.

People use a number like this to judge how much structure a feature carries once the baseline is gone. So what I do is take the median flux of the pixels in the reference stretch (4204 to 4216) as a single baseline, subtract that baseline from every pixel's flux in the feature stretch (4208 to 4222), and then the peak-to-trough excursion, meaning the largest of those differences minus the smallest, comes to 0.62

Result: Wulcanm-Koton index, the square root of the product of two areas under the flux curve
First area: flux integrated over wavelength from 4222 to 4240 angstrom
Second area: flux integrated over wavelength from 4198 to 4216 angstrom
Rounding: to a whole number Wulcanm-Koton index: 174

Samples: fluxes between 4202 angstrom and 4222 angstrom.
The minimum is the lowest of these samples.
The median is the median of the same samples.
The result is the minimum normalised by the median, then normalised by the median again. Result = 0.104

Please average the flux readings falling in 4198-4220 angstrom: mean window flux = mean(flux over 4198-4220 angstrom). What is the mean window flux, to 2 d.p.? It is 9.63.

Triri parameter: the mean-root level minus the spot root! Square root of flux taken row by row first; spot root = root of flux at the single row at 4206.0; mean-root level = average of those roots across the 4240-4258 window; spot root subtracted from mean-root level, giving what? -0.08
